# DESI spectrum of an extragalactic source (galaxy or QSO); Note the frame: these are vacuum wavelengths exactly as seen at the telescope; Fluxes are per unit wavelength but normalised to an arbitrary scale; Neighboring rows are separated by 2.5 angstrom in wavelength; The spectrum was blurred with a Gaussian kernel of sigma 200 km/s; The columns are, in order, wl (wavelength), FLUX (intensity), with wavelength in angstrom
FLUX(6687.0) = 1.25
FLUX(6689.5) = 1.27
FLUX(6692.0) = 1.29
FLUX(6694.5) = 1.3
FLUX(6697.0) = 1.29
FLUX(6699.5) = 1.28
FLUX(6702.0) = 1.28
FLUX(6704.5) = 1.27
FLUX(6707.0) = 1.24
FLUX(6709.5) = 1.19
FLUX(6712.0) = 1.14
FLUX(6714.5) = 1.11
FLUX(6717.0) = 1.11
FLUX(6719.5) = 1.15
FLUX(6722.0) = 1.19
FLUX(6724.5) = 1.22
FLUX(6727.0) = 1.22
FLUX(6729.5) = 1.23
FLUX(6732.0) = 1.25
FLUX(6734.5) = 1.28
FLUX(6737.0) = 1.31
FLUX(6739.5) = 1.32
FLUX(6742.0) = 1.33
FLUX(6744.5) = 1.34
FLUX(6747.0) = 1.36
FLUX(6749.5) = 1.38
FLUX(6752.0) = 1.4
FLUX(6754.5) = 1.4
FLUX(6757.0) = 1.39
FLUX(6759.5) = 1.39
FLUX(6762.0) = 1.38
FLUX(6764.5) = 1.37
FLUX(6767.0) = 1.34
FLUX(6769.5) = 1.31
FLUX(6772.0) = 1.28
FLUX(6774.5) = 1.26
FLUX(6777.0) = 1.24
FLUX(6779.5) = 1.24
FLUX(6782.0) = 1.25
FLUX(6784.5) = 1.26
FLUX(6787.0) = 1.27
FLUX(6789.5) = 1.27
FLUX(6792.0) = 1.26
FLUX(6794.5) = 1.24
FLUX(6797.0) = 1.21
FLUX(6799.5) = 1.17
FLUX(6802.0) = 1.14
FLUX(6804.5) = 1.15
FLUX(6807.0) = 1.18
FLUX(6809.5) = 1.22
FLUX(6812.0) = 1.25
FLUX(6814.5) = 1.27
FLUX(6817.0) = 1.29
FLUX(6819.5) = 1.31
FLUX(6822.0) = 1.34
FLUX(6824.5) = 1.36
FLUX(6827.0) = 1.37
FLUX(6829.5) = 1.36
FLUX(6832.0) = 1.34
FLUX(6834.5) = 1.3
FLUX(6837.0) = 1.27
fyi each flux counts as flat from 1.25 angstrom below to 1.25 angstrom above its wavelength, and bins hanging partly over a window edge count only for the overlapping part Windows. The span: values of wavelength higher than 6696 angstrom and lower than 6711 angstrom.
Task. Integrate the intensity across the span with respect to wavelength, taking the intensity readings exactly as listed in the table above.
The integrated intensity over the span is 19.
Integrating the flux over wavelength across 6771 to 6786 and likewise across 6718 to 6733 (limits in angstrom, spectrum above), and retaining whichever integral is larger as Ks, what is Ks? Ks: 18.8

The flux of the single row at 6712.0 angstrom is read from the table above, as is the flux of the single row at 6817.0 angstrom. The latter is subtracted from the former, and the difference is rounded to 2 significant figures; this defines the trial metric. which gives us -0.15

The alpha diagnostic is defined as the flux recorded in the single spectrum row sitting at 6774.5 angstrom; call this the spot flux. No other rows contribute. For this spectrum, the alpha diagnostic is 1.26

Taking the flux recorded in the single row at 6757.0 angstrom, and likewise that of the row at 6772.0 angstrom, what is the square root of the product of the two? 1.33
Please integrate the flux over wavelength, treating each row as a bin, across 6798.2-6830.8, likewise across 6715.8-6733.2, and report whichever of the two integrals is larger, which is 41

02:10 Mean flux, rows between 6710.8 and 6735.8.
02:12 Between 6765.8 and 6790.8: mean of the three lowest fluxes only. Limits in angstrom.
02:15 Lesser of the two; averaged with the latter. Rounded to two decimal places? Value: 1.22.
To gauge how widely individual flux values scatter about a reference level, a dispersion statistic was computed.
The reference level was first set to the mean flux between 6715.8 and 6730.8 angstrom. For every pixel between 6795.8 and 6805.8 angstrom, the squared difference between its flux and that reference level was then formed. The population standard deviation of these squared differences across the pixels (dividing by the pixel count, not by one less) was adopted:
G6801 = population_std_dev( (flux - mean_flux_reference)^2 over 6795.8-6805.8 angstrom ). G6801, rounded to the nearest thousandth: 0.001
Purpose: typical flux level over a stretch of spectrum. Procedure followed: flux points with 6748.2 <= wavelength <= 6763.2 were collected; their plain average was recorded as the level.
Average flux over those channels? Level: 1.39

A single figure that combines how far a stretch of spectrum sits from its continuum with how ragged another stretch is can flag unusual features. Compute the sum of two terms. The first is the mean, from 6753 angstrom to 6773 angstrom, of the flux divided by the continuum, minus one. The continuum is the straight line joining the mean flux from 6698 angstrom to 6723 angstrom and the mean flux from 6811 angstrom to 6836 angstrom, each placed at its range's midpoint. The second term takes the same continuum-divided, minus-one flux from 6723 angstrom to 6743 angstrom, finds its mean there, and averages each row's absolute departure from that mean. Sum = 0.11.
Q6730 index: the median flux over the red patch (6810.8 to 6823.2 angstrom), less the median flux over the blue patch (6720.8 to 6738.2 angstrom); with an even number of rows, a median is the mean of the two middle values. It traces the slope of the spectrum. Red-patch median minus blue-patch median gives 0.06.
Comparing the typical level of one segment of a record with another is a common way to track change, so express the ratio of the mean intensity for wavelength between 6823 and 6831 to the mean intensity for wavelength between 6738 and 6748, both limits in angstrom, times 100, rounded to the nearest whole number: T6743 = 102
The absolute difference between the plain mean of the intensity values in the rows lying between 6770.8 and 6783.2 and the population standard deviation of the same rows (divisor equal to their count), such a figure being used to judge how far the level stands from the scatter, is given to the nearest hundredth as 1.24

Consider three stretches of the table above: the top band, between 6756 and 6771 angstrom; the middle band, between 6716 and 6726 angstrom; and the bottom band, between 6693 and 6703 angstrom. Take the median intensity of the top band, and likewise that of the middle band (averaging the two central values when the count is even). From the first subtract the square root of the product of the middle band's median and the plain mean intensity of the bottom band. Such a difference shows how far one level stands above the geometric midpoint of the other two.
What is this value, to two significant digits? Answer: 0.15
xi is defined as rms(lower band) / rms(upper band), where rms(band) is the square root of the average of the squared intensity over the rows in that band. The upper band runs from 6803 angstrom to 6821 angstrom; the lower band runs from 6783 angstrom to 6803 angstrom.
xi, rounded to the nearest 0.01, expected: 0.99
